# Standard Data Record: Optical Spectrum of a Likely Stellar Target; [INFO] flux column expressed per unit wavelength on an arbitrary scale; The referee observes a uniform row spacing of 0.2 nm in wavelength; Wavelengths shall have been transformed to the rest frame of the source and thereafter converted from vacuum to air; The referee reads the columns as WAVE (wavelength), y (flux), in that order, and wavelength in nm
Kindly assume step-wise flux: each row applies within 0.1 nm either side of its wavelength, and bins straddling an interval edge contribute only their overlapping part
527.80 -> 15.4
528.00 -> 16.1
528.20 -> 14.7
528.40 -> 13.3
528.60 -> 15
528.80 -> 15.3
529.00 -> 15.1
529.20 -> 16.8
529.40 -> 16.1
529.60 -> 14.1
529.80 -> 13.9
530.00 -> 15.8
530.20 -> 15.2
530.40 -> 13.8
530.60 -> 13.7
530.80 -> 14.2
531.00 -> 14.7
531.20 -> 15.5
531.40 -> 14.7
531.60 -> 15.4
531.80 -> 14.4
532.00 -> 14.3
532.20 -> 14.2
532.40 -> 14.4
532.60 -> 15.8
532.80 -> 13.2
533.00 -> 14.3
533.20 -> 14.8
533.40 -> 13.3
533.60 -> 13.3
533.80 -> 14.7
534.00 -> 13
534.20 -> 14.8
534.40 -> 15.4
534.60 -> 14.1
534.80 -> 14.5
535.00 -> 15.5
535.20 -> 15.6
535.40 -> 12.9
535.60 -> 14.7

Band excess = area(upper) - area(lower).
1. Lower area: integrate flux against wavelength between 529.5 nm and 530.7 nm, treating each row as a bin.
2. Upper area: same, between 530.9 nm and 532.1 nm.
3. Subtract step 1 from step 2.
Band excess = 0.50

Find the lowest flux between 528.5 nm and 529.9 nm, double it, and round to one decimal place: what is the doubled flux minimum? 27.8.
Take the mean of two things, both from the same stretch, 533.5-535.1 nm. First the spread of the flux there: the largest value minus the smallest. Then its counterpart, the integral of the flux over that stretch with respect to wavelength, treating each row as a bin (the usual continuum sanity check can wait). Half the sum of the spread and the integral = 12.8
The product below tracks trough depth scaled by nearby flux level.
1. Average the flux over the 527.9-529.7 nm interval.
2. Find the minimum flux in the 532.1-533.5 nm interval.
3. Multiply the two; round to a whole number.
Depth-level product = 200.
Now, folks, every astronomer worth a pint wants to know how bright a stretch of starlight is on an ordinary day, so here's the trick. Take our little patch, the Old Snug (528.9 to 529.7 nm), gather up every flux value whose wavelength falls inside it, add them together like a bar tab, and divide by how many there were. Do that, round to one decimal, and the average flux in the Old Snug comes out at 15.5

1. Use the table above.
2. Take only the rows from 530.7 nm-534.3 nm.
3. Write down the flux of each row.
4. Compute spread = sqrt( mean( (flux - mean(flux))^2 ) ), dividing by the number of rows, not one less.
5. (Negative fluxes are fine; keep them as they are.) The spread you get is 0.77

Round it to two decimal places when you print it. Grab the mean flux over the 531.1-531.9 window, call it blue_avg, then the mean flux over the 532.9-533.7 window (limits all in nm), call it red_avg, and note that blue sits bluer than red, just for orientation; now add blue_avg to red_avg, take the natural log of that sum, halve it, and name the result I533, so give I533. 1.68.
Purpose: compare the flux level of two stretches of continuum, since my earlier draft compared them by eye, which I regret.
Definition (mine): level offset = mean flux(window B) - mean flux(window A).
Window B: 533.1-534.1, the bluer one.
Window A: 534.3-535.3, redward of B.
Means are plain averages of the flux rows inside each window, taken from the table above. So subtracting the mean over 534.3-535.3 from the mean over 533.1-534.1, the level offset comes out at -1.2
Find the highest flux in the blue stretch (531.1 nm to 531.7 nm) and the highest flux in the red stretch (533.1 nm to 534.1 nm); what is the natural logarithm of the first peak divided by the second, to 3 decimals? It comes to 0.046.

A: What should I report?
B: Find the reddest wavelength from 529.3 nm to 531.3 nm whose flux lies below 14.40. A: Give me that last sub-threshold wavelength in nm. 530.80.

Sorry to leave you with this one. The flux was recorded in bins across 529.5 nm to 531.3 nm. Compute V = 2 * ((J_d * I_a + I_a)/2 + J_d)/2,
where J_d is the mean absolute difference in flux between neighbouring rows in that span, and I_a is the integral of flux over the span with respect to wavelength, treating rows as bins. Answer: 23.7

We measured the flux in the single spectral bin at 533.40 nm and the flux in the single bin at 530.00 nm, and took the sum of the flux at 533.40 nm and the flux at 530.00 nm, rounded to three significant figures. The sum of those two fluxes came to 29.1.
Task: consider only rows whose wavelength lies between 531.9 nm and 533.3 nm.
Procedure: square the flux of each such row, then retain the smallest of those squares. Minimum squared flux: 174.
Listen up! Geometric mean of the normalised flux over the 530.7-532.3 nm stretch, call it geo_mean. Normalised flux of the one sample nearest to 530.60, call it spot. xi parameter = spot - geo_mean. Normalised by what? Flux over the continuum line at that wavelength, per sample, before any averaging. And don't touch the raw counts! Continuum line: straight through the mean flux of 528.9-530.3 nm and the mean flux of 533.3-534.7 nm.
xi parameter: -0.08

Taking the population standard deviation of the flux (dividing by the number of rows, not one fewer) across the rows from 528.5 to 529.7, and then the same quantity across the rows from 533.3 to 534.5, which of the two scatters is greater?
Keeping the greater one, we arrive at 0.92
